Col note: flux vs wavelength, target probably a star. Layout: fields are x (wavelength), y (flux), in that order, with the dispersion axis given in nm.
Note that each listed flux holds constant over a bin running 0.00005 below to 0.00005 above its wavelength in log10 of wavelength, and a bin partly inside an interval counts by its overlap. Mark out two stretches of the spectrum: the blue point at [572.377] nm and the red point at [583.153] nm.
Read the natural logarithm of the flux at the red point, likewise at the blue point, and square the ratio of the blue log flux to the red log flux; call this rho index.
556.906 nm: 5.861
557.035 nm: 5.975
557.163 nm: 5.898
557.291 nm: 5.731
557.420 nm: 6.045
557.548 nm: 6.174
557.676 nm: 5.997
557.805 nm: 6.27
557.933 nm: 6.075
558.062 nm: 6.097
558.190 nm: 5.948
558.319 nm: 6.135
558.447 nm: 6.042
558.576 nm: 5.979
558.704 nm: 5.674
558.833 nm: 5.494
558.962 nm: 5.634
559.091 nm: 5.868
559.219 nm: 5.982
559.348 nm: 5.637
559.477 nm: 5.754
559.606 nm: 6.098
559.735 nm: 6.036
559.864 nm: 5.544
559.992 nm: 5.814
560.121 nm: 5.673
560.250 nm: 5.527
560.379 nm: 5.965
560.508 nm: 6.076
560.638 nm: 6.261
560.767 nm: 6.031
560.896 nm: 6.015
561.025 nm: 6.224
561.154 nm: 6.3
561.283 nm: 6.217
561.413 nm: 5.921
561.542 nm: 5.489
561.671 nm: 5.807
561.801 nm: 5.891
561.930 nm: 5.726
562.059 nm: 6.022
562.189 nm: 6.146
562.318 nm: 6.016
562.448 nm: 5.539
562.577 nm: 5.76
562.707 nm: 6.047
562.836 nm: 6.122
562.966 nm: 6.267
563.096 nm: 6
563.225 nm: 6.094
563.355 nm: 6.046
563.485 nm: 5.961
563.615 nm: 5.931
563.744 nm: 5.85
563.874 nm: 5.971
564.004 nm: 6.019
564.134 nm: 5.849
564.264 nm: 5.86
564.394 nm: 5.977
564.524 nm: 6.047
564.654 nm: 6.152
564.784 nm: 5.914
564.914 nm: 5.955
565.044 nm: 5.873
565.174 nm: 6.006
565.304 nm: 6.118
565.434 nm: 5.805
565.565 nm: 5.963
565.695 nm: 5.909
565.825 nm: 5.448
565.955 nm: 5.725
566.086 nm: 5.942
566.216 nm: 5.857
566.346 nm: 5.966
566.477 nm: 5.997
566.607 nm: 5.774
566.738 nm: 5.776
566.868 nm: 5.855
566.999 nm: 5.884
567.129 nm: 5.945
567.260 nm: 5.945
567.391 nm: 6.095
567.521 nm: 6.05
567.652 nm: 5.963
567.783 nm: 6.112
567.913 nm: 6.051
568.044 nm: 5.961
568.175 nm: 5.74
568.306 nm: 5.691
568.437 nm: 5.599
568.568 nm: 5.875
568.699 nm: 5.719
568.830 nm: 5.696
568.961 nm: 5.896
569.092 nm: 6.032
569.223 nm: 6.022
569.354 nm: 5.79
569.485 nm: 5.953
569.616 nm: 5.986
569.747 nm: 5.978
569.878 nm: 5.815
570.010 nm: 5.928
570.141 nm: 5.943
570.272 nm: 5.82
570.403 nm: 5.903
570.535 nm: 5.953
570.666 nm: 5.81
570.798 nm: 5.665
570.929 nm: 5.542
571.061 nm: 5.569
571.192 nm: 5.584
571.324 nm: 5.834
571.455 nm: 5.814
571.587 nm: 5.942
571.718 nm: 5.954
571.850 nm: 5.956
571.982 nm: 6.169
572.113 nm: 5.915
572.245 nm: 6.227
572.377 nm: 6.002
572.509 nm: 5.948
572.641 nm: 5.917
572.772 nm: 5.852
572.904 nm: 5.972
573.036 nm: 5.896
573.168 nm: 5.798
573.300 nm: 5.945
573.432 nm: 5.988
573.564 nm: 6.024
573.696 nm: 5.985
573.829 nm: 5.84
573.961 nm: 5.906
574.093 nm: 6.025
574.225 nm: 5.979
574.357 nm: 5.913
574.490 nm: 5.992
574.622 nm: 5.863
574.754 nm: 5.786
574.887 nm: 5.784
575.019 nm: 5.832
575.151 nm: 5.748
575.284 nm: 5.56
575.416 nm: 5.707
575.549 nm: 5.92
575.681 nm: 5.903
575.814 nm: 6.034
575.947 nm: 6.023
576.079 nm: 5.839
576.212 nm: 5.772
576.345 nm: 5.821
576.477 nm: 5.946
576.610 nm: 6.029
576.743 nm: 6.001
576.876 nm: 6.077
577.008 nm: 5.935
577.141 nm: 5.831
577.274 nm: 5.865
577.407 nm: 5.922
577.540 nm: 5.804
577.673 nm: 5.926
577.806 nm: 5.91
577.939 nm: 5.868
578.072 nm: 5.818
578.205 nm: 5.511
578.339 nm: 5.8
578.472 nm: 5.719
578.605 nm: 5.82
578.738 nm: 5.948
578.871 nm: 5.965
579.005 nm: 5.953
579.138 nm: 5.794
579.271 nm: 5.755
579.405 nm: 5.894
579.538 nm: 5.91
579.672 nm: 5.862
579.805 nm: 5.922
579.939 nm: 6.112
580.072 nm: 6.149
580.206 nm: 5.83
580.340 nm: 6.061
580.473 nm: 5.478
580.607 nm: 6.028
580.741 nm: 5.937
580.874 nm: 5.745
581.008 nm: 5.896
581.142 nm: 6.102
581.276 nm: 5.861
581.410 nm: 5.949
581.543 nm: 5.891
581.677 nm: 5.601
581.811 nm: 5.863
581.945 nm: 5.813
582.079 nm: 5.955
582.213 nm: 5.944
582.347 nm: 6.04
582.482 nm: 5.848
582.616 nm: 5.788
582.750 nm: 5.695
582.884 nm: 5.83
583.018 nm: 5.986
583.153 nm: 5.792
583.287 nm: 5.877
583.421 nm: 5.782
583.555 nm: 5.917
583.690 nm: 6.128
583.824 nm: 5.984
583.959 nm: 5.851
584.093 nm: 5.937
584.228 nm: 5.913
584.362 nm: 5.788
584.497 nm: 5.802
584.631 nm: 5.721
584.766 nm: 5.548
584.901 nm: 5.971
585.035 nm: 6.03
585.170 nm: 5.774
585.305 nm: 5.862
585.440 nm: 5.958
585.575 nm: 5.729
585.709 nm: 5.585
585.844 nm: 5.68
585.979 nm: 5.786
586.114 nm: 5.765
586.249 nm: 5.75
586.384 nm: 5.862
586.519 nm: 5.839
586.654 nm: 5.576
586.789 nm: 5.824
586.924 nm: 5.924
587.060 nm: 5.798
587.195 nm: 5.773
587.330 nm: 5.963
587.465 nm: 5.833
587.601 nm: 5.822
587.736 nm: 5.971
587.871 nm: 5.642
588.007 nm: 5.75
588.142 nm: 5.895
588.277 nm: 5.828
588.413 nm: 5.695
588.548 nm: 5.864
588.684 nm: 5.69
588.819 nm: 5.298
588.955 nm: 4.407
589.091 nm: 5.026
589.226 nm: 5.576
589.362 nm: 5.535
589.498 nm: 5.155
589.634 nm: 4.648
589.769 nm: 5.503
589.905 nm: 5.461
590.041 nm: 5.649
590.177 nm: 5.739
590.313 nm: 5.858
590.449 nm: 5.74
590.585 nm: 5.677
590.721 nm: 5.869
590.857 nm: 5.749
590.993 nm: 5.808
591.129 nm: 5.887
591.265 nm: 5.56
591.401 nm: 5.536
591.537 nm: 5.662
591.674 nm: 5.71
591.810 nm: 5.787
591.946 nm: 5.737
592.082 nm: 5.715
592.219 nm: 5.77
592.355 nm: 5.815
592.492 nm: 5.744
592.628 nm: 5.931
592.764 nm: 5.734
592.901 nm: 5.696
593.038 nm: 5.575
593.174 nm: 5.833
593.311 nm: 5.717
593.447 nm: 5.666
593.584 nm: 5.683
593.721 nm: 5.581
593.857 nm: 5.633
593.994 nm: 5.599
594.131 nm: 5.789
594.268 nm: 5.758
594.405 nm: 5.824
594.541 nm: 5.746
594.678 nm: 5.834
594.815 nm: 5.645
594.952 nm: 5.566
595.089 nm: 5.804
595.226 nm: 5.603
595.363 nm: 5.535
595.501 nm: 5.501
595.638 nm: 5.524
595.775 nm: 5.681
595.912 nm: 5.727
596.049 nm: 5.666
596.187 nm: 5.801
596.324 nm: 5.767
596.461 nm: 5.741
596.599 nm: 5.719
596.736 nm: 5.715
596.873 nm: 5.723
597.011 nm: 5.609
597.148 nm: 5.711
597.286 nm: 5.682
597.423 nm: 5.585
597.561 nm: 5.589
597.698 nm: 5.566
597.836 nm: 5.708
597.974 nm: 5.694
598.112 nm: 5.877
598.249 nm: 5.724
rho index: 1.04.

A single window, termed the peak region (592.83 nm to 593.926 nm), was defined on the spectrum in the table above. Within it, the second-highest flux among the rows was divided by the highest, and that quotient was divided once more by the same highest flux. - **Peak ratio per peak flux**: 0.168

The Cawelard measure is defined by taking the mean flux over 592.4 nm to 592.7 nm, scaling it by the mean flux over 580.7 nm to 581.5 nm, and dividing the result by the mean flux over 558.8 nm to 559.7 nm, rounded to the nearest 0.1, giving 6.0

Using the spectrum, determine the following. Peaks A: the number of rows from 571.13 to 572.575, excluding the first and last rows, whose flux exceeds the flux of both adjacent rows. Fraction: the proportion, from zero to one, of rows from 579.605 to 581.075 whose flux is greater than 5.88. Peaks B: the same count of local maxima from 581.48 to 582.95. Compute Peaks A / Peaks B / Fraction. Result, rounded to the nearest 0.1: 1.6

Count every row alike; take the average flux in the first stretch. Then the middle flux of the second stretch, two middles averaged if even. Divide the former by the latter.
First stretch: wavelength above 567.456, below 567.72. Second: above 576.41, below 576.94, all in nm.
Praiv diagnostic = 1.00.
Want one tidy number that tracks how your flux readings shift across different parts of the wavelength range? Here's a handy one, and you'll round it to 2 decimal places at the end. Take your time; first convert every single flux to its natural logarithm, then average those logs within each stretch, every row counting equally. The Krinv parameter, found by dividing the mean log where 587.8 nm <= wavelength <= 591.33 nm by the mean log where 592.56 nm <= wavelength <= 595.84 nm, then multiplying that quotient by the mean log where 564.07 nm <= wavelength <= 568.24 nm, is 1.75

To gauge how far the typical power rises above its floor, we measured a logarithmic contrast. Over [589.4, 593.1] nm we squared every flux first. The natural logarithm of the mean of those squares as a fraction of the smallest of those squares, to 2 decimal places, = 0.39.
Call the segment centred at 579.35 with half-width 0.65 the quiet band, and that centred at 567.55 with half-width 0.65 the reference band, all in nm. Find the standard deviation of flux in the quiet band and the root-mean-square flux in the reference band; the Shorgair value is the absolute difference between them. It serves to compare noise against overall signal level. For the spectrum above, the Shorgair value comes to 5.88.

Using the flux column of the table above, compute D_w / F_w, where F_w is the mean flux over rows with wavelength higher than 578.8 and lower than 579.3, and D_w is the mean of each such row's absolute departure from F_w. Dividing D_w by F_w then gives 0.0157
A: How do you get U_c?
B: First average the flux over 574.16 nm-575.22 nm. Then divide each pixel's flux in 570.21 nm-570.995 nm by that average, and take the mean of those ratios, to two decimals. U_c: 0.99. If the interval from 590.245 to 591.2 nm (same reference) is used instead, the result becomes 0.99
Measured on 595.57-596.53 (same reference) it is 0.97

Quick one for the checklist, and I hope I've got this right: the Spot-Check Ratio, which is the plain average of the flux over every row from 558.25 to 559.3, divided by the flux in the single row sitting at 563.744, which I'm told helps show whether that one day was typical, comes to 1.00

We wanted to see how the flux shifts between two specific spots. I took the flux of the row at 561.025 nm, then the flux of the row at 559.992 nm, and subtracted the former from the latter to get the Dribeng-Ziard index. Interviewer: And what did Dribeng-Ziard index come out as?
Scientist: -0.41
